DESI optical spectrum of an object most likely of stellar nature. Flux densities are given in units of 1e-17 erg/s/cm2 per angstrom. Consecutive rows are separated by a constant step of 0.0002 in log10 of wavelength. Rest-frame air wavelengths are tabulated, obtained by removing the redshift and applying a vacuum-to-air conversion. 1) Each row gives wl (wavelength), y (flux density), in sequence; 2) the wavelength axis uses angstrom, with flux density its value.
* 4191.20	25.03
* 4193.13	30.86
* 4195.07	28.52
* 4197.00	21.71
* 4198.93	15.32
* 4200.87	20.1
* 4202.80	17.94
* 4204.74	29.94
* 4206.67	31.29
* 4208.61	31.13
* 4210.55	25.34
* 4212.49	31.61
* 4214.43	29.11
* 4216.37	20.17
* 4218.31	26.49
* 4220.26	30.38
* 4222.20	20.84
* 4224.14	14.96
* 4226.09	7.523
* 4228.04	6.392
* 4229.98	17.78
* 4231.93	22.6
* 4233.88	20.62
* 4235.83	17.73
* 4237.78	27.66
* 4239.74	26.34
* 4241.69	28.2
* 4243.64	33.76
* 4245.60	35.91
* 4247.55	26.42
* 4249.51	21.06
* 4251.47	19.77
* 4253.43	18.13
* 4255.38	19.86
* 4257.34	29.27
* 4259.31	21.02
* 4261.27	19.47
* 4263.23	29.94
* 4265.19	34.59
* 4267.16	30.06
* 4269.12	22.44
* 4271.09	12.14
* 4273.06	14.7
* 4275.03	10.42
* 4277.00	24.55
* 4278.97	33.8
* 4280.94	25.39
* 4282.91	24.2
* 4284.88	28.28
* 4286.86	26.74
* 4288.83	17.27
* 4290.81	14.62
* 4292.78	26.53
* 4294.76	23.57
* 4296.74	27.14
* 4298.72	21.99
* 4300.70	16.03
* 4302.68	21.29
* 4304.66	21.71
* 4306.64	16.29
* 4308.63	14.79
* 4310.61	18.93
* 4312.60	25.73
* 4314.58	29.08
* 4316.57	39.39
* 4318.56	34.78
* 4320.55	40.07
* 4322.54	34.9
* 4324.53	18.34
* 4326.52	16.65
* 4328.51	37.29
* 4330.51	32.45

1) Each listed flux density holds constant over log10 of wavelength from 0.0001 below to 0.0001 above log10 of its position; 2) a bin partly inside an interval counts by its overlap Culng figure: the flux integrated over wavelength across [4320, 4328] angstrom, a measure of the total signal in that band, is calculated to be 219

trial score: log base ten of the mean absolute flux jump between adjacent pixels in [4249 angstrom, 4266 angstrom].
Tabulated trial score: 0.69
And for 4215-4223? 0.82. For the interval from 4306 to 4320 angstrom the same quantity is 0.71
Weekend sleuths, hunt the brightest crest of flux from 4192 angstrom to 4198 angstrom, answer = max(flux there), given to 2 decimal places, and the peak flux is 30.86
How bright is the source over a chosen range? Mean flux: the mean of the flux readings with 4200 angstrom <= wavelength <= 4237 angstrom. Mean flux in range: 22.2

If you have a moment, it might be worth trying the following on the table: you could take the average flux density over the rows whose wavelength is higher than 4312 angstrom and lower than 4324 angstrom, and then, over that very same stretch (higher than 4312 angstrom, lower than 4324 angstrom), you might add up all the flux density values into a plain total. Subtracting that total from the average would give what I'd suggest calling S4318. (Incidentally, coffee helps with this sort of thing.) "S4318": -170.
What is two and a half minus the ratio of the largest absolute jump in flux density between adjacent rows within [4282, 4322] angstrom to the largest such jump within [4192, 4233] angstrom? 1.51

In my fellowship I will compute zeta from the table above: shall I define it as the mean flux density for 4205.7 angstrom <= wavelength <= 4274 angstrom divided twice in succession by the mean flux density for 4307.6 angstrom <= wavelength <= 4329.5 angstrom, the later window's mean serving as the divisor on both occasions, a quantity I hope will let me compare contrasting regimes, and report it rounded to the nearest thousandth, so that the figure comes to 0.030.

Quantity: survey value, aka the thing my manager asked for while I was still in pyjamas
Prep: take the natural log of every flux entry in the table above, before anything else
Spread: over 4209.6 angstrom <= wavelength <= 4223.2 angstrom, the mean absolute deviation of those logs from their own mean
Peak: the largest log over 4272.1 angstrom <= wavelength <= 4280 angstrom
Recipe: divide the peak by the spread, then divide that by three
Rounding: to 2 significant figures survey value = 8.3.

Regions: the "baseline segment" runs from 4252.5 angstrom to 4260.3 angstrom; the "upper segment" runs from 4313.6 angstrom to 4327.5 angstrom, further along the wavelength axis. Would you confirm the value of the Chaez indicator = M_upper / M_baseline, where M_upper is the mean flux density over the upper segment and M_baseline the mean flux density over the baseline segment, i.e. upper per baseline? 1.4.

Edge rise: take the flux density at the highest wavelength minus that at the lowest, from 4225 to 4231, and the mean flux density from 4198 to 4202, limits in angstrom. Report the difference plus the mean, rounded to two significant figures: 28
